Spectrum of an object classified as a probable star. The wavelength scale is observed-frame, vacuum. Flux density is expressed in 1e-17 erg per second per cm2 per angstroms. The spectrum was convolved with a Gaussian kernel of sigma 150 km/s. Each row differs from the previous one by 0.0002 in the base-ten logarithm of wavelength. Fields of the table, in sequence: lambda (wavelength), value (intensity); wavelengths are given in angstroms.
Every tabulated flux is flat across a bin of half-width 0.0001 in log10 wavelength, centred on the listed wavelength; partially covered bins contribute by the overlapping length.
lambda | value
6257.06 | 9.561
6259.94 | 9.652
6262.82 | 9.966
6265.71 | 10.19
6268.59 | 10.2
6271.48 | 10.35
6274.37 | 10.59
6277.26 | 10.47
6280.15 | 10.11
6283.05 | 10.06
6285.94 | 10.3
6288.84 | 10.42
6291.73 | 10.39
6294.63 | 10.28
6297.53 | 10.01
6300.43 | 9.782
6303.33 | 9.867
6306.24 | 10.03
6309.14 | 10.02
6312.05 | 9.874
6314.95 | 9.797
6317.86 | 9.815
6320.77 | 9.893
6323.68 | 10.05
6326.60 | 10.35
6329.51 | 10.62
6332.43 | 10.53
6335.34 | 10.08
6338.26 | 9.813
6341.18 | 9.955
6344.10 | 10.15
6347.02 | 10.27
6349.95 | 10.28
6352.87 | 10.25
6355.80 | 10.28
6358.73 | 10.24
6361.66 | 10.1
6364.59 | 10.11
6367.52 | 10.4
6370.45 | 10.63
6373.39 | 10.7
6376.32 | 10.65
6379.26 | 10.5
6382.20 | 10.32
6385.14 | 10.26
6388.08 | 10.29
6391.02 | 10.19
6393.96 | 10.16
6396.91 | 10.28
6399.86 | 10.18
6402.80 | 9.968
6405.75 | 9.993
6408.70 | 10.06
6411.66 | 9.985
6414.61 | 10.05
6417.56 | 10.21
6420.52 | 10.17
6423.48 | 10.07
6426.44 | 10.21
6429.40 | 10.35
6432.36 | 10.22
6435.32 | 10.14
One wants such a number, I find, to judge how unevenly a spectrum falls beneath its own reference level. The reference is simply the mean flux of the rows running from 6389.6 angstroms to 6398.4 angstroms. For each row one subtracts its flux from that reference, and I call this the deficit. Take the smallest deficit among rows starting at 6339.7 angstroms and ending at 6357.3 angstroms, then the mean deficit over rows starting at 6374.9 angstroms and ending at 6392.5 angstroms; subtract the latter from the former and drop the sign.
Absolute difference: 0.1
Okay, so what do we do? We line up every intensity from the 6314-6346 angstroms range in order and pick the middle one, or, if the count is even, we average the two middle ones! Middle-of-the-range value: 10.05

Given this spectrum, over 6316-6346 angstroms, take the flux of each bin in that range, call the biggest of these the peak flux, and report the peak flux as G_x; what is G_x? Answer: 10.62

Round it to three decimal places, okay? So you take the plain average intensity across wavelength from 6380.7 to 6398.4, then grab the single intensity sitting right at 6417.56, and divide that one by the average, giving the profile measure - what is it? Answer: 0.996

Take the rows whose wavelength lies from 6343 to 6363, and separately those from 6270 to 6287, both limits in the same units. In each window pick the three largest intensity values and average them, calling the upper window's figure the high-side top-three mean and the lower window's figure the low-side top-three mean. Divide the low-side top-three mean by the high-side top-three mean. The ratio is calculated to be 1.02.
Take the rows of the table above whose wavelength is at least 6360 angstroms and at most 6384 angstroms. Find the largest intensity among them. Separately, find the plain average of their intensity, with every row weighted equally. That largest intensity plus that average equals 21.1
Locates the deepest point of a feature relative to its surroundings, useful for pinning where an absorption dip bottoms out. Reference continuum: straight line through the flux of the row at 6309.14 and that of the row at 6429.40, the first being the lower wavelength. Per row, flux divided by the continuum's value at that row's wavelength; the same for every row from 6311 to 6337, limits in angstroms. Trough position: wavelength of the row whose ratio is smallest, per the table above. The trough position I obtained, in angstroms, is 6314.95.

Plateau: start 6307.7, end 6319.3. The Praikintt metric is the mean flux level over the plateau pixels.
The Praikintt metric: 9.9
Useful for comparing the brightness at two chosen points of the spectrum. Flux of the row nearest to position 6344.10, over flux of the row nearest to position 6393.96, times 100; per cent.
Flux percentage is 100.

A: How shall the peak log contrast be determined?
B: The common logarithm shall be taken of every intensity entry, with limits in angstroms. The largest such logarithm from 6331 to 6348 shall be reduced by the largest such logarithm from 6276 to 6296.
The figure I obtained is 0.00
